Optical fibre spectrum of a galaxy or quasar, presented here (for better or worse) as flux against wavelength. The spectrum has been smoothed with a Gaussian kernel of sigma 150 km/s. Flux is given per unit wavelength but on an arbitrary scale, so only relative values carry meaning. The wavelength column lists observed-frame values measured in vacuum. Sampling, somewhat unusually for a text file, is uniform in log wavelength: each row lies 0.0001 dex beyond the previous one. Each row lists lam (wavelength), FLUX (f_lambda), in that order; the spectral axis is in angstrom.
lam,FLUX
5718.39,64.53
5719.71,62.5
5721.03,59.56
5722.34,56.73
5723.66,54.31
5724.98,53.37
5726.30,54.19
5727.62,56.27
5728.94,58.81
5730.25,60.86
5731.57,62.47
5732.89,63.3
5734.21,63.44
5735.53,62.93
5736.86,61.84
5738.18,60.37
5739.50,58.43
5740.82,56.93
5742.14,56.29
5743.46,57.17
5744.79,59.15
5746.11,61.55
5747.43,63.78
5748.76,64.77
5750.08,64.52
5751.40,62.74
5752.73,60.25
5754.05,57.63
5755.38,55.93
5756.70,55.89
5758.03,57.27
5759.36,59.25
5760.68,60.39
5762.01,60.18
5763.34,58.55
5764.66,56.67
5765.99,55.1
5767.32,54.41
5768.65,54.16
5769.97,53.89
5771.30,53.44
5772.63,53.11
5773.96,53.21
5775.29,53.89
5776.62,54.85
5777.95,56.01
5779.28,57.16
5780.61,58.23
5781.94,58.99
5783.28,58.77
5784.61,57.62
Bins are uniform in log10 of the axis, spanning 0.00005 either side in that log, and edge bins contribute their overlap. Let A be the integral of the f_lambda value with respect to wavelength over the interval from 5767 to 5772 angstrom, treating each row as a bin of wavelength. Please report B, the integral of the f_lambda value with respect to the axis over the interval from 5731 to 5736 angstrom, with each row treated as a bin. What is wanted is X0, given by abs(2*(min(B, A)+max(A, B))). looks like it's 1170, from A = 270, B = 315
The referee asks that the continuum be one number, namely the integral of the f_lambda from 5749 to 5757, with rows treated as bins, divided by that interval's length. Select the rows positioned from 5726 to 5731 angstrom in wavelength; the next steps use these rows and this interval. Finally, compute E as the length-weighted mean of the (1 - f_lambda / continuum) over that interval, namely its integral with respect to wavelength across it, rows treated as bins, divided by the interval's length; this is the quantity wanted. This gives 0.04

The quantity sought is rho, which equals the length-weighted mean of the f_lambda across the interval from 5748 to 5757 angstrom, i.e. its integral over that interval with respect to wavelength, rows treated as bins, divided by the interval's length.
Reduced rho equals 60.5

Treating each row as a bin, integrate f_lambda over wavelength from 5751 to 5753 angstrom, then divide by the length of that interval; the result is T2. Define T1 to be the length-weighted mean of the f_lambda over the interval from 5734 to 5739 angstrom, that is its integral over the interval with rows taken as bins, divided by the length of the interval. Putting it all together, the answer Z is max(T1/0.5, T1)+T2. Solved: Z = 185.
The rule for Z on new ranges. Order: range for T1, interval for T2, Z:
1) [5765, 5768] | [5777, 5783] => 167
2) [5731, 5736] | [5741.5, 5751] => 187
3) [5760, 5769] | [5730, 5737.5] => 177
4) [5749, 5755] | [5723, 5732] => 180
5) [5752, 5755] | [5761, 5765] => 176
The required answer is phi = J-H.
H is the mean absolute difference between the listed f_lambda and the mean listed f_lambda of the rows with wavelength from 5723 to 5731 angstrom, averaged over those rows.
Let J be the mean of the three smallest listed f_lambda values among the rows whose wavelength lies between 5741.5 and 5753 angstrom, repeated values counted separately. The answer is 55.2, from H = 2.4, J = 57.5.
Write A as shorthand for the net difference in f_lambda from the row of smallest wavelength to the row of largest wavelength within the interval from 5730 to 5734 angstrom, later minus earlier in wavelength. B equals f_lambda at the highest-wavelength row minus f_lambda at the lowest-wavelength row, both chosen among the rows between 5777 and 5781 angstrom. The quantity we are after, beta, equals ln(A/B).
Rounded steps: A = 2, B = 2.2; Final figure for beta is 0.1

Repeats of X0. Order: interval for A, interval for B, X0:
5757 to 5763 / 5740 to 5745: 1280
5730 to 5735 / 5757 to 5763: 1334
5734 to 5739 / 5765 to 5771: 1272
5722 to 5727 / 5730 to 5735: 1171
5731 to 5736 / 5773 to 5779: 1286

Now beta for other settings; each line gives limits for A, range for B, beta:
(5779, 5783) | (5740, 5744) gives 2.0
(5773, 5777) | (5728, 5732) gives -0.8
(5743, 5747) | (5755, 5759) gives 1.2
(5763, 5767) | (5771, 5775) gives 2.7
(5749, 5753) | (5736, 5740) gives 0.2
